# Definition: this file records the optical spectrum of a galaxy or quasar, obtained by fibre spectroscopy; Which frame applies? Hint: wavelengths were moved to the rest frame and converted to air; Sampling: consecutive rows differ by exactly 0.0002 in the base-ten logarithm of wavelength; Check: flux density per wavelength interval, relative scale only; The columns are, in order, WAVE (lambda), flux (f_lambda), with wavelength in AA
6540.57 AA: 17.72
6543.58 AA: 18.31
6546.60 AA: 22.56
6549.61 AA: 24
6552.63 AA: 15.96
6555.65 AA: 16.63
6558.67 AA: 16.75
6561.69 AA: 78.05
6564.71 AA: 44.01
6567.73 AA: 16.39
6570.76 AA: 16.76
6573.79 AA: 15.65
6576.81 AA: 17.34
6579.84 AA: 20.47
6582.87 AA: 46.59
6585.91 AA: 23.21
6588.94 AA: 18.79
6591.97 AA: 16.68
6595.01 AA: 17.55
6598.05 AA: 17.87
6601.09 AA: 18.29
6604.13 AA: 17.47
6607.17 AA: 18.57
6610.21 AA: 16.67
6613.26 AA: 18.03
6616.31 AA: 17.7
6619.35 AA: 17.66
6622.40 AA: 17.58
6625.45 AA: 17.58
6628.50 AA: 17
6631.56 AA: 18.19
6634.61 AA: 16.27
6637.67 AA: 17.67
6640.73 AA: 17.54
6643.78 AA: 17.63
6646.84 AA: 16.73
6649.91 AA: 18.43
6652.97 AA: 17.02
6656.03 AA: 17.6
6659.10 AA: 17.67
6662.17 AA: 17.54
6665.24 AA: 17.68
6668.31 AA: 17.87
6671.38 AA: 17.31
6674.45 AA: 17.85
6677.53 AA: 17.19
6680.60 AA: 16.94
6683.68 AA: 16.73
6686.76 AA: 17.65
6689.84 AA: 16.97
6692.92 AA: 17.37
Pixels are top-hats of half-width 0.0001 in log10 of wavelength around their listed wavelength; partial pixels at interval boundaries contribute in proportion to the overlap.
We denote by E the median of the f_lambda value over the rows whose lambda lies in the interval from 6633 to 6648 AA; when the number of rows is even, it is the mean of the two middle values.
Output 17.5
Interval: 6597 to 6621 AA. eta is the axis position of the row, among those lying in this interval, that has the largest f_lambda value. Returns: 6607.17 AA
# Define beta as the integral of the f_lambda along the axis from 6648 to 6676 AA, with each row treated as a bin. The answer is 494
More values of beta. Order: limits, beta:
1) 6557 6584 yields 808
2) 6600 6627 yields 478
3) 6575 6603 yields 609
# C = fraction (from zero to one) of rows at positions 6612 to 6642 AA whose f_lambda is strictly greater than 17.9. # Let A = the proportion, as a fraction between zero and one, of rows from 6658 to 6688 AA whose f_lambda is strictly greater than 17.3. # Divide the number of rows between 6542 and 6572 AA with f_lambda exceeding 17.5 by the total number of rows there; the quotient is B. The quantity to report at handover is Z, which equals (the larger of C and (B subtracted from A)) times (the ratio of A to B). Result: 0.28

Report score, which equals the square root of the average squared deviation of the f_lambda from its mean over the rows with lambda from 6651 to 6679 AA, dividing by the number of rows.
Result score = 0.3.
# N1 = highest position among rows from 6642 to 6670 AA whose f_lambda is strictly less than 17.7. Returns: 6665.24 AA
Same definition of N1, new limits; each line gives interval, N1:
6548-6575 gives 6573.79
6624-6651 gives 6646.84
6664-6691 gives 6689.84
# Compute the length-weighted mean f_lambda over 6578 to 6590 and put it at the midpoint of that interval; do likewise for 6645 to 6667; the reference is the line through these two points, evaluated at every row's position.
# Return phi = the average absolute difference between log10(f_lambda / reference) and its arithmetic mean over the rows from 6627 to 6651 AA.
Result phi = 0.022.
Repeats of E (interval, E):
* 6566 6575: 16.4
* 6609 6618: 17.7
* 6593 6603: 17.9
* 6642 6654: 17.3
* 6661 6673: 17.6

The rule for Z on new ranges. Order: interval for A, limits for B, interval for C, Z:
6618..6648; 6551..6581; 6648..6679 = 0.93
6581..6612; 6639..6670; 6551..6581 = 0.30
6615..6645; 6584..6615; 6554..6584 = 0.46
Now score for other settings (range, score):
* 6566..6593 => 9.2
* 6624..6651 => 0.6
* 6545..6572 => 19.6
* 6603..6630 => 0.5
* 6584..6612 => 1.9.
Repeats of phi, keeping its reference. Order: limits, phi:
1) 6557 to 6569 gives 0.274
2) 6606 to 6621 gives 0.014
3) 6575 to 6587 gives 0.138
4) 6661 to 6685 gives 0.019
